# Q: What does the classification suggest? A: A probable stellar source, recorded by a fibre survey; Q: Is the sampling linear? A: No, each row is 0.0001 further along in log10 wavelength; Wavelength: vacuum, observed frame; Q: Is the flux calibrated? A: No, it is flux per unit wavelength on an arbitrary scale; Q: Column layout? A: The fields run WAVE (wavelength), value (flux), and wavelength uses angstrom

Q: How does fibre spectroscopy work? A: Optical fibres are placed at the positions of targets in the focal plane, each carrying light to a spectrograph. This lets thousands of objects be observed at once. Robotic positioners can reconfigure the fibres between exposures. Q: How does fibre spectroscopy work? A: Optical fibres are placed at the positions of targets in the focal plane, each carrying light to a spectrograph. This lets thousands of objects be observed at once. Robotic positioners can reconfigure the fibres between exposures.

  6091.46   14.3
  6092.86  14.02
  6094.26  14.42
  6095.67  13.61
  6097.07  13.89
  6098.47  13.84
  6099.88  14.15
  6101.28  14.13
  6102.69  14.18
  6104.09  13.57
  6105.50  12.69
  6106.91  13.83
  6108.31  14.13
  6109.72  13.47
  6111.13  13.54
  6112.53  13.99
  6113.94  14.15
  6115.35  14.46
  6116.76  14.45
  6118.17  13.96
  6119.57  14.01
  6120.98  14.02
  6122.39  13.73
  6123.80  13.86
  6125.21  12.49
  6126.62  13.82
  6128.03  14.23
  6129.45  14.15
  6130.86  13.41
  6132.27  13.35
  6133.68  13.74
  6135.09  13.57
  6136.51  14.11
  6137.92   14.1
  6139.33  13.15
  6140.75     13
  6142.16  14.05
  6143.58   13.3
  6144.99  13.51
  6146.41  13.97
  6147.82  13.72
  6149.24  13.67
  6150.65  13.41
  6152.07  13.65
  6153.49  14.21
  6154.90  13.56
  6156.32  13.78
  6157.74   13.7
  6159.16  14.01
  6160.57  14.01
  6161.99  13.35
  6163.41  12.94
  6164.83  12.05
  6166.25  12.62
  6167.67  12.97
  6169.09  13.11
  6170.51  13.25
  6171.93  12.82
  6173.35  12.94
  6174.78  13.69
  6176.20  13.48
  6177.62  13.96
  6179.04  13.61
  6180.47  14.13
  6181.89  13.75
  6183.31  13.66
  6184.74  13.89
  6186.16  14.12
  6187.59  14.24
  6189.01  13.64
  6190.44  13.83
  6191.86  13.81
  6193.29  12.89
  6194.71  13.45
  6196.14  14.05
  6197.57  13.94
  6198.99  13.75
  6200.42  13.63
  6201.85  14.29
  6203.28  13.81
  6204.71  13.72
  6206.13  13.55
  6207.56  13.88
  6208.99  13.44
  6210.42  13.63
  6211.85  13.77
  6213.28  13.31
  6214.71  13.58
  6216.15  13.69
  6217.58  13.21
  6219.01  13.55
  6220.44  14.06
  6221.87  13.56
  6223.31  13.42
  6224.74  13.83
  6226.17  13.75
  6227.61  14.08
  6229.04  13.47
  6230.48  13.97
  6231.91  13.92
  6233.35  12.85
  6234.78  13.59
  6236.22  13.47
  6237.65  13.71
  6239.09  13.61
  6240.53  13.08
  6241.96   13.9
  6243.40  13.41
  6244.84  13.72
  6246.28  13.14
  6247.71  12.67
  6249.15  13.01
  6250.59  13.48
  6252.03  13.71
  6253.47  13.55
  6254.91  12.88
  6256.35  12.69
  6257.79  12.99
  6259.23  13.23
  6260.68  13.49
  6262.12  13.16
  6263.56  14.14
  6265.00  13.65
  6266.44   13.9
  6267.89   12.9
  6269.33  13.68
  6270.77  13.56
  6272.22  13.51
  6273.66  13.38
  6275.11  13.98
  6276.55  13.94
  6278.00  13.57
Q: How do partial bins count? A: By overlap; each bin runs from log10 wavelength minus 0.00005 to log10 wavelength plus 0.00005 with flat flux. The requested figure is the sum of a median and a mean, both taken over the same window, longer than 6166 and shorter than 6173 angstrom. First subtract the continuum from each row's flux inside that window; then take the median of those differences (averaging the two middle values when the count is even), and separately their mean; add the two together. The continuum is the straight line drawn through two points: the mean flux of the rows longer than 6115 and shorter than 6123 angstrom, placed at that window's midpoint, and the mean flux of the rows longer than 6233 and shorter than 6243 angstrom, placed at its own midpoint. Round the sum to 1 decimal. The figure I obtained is -1.7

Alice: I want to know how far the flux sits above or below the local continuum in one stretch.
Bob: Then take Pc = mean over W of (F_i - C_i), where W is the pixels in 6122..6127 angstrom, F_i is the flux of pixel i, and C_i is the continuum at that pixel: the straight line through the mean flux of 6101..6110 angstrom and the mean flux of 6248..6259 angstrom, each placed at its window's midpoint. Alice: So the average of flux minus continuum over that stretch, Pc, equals -0.2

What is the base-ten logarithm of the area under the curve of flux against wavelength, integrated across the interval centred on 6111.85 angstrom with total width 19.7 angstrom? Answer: 2.44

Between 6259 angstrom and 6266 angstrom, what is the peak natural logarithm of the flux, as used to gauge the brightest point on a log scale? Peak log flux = 2.649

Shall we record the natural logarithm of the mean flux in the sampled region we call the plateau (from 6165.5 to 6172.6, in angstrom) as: 2.561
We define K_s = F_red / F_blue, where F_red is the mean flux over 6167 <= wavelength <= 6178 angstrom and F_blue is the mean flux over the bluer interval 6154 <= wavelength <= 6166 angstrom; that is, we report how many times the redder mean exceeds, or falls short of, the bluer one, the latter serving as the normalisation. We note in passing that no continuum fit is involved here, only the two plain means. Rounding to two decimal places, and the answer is 0.99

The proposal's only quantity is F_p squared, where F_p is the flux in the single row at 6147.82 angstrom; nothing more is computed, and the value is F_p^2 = 188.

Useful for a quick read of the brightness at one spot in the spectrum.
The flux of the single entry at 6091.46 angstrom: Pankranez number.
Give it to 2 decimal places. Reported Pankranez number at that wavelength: 14.30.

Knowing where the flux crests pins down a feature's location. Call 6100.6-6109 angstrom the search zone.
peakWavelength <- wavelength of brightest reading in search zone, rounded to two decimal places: 6102.69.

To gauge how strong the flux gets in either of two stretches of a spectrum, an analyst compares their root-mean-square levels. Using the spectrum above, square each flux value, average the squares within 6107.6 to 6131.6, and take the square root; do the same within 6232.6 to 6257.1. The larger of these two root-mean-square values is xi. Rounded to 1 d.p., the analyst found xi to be 13.9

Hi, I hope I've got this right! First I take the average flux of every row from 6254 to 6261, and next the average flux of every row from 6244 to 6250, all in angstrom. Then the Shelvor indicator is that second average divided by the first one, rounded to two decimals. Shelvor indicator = 1.01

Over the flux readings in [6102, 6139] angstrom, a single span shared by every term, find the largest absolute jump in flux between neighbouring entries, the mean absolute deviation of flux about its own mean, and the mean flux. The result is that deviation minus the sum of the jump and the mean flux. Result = -14.8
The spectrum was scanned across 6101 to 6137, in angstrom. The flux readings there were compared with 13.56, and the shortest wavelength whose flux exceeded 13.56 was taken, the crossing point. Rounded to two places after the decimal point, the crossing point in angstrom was 6101.28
